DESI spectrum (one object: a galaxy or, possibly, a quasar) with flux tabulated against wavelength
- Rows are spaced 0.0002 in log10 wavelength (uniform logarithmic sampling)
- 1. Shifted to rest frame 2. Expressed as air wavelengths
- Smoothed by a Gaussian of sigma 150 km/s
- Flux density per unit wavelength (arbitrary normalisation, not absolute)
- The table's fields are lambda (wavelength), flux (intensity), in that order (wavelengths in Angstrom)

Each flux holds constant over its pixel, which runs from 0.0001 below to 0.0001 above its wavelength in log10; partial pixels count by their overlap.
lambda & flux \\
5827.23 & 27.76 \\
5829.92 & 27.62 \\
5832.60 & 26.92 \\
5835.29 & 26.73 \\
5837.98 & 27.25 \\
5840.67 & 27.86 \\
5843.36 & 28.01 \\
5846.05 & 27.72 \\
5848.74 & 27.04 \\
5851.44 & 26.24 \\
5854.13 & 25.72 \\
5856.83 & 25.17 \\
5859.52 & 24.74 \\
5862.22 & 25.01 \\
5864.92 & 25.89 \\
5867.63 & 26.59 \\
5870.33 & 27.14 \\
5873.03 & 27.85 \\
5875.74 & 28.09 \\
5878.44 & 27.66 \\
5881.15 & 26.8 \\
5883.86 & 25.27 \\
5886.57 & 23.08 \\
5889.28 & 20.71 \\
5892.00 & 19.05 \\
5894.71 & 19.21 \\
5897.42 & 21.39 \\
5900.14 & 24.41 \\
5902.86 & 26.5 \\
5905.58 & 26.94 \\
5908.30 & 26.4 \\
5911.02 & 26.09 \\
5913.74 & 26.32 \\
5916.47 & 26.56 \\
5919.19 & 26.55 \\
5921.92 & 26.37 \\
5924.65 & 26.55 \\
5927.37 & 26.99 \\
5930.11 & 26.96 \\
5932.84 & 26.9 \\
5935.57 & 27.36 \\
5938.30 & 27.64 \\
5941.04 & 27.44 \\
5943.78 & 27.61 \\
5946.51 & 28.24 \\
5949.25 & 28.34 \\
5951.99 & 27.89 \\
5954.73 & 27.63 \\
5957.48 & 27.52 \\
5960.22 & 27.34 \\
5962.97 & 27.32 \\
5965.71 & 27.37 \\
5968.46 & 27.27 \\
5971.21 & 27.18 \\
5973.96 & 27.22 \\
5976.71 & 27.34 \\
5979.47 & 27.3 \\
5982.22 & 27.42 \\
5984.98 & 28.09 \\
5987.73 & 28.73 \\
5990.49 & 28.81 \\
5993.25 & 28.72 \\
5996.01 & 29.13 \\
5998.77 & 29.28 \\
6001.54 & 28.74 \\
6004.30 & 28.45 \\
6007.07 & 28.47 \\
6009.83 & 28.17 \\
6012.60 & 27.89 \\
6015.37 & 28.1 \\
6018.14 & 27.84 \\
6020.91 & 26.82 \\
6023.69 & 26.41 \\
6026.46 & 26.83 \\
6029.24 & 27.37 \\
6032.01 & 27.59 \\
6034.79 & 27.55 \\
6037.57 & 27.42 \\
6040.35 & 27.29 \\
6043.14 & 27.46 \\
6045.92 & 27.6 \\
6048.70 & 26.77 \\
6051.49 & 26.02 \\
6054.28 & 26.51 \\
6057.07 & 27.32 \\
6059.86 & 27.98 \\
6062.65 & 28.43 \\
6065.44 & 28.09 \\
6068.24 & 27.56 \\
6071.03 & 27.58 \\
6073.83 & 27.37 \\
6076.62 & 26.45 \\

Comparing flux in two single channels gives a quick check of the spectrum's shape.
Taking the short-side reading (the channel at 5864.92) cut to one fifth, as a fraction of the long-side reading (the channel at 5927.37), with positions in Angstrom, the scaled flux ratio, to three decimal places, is 0.192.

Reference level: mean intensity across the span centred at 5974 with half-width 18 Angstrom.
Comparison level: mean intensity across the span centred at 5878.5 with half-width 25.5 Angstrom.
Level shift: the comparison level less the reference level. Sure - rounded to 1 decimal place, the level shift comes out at -2.9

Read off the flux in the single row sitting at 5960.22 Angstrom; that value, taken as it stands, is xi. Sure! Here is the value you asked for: 27.34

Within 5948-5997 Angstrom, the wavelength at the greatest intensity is 5996.01 Angstrom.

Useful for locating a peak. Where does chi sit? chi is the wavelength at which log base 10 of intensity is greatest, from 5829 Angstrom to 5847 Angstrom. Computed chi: 5843.36 Angstrom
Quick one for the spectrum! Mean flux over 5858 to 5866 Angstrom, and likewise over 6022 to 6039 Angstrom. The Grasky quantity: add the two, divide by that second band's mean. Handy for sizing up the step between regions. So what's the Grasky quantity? 1.93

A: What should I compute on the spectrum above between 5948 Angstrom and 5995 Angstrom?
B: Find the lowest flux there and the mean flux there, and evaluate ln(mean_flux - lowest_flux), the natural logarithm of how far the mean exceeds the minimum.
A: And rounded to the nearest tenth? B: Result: -0.6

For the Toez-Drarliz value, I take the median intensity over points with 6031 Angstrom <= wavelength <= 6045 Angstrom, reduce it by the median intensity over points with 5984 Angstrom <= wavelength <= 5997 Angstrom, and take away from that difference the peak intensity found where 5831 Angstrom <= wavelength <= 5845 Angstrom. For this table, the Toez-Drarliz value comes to -29.3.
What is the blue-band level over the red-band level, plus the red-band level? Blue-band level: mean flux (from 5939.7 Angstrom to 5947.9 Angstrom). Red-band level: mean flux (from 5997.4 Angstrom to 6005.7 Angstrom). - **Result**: 29.8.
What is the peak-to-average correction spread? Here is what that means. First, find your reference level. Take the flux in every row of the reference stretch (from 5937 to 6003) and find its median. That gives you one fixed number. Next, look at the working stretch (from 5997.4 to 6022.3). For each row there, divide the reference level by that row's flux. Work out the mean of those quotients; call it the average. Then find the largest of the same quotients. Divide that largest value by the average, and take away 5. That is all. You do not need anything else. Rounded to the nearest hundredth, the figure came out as -3.95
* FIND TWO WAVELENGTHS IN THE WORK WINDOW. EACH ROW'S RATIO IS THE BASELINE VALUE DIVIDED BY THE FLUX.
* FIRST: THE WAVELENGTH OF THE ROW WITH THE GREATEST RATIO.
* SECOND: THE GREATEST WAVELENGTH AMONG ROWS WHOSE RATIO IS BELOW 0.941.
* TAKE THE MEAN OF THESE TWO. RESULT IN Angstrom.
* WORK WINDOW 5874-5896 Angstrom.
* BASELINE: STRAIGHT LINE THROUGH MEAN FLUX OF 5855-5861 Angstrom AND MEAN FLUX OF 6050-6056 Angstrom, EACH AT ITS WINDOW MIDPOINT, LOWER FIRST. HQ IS 5886.6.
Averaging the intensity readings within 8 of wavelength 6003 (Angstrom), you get 28.7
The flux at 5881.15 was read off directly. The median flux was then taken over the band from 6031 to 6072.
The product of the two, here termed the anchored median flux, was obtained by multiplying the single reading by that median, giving 738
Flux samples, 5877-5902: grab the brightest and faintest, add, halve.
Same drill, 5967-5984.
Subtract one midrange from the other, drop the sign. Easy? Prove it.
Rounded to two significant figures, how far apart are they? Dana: 3.9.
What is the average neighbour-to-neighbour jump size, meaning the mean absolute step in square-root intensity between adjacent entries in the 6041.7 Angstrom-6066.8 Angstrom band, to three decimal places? 0.054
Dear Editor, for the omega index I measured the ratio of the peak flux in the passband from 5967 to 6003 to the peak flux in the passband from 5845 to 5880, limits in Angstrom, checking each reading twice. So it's 1.04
